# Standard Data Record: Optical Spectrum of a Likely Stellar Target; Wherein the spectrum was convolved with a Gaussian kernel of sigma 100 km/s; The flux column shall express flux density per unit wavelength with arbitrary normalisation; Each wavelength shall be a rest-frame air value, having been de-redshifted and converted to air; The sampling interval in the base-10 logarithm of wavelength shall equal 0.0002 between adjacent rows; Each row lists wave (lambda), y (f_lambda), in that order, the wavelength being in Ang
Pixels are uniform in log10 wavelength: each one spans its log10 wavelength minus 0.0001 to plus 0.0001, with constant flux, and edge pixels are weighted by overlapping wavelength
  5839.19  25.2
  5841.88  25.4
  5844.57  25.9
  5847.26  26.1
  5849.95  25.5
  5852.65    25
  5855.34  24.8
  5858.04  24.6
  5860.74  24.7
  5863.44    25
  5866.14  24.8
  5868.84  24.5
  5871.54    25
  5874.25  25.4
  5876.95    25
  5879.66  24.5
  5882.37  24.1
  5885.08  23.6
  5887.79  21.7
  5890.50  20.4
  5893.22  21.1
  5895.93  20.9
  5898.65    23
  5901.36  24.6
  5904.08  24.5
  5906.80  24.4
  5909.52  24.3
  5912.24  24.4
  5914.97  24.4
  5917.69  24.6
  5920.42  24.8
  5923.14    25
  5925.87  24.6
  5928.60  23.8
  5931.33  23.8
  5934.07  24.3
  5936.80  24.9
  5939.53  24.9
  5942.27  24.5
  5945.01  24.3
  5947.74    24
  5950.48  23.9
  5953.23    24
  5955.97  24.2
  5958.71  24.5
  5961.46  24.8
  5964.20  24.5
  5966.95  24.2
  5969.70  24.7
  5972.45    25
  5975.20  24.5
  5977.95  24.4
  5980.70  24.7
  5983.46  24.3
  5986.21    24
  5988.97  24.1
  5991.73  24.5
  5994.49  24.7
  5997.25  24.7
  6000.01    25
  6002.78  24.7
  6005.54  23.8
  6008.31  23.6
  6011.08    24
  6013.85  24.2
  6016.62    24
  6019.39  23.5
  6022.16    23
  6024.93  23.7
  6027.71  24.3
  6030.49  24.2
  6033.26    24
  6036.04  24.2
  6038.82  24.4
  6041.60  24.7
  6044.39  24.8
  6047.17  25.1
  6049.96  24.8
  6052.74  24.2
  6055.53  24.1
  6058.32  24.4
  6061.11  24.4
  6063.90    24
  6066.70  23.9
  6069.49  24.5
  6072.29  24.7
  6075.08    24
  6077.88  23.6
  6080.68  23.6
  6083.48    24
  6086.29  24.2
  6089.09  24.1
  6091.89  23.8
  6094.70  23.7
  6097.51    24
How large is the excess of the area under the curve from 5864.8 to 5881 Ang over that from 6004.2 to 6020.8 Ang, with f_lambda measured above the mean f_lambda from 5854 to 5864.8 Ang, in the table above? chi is 17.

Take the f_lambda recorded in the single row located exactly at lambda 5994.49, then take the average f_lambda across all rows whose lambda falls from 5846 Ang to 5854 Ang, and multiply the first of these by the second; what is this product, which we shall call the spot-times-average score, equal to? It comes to 631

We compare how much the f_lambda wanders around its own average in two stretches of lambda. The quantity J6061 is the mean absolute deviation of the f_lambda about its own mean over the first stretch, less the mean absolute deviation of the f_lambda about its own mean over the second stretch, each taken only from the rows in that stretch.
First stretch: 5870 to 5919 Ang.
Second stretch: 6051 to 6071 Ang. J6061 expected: 1.1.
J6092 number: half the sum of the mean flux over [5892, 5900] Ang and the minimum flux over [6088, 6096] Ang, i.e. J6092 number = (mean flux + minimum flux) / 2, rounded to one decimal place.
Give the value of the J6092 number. 22.7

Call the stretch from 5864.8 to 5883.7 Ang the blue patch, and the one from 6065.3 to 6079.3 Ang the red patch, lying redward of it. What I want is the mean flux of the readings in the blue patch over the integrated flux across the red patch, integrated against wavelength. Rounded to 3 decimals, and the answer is 0.073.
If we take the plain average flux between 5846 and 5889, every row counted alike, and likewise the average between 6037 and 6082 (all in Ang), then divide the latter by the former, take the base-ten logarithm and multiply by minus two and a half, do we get 0.014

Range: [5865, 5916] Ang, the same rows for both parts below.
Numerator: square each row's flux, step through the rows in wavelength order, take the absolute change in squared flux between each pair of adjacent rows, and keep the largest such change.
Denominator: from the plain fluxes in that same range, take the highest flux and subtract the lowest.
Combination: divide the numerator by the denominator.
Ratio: 18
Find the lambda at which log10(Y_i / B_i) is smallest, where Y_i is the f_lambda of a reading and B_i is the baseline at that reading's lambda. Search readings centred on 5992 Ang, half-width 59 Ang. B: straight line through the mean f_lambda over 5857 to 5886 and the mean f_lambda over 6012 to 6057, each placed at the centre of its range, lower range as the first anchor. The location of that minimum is 6022.16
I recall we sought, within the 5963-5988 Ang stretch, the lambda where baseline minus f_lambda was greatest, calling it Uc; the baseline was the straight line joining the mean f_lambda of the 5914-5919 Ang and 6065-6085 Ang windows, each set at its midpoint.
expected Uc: 5986.21 Ang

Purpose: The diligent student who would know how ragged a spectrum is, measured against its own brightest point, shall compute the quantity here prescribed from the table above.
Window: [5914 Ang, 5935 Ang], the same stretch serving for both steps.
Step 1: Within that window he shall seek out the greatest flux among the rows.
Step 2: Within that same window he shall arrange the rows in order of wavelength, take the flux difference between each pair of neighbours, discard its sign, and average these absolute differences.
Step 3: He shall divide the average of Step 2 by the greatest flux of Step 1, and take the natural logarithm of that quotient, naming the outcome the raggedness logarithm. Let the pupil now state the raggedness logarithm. -4.3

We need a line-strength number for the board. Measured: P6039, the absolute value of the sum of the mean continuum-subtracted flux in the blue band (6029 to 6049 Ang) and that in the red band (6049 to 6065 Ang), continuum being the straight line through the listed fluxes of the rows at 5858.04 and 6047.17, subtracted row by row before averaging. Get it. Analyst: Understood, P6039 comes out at 1.40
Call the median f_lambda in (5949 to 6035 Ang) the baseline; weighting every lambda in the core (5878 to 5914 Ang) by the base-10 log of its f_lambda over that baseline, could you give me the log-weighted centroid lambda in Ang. 5891.4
